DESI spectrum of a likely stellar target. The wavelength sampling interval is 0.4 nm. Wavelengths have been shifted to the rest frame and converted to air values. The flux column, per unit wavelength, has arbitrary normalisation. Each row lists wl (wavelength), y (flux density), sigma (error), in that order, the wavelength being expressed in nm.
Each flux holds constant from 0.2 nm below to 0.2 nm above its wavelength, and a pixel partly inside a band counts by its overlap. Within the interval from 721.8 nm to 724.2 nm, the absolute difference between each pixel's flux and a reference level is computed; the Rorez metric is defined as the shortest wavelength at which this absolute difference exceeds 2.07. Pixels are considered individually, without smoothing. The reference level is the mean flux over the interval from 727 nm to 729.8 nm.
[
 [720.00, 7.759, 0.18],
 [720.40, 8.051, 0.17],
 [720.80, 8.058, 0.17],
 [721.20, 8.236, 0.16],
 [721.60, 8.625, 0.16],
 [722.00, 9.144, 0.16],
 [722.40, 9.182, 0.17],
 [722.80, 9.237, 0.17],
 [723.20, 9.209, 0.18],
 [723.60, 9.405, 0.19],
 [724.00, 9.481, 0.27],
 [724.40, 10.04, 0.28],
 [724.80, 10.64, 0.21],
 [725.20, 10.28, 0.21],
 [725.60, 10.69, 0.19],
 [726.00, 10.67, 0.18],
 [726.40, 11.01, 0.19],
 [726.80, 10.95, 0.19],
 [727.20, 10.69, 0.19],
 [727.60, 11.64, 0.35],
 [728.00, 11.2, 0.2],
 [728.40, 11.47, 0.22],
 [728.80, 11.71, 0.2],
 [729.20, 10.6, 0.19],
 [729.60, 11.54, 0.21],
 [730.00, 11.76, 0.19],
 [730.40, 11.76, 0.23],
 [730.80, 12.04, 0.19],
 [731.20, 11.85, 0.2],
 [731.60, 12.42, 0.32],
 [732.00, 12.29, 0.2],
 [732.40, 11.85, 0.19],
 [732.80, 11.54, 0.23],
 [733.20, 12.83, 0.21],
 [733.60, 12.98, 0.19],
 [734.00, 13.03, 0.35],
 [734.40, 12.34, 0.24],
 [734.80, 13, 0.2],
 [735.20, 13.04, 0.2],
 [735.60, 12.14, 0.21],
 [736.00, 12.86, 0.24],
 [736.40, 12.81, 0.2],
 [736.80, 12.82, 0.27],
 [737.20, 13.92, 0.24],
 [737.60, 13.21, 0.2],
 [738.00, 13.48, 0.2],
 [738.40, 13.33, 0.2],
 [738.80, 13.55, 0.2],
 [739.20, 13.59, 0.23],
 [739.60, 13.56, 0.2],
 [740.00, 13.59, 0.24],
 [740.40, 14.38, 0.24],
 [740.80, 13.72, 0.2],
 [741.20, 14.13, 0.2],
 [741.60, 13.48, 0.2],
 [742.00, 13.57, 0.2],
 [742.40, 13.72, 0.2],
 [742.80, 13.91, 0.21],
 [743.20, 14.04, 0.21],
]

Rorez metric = 722.00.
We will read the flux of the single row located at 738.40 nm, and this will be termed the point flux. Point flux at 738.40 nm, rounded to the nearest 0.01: 13.33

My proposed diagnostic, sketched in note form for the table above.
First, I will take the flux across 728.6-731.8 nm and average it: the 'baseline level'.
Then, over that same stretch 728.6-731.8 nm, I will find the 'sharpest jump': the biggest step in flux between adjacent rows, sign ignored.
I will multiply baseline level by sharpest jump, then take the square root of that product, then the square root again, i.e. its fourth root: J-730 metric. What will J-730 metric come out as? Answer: 1.90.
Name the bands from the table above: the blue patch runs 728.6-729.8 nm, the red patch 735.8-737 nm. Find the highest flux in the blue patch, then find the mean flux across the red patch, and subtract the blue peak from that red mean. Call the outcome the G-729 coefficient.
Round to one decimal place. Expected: 1.1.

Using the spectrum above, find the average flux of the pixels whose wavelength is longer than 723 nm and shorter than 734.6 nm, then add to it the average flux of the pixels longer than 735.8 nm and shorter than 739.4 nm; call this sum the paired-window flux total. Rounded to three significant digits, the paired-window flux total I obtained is 24.6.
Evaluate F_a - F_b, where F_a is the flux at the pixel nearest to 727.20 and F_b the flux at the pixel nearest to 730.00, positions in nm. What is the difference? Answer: -1.1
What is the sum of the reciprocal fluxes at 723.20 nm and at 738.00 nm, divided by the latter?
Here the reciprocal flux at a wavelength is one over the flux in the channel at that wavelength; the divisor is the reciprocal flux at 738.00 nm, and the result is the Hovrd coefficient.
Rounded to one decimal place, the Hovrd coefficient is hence 2.5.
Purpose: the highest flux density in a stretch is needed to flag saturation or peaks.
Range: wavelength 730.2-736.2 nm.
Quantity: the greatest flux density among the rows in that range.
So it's 13.04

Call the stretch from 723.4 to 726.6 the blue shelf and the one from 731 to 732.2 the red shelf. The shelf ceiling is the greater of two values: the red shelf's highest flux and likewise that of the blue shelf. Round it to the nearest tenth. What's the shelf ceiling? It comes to 12.4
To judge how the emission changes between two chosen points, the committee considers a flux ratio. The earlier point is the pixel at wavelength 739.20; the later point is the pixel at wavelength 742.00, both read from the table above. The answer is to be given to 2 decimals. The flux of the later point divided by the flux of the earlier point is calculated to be 1.00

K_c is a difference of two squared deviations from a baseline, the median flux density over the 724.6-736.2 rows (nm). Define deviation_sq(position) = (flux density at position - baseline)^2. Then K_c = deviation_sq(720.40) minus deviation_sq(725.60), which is 13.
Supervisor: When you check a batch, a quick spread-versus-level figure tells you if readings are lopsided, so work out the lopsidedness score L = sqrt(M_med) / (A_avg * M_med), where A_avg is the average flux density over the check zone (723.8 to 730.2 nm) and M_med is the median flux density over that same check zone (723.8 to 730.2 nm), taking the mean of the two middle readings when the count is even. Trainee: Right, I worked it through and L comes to 0.028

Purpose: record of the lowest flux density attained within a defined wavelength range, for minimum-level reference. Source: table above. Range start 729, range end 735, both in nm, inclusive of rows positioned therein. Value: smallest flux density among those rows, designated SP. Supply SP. 10.6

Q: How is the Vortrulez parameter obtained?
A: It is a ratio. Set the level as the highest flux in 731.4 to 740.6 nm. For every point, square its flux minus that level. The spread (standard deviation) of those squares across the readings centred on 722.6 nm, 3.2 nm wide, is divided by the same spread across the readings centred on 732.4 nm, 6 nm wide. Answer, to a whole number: 2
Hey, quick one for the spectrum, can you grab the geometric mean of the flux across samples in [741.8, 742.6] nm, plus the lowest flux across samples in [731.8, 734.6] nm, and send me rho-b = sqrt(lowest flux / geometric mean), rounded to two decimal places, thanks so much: 0.92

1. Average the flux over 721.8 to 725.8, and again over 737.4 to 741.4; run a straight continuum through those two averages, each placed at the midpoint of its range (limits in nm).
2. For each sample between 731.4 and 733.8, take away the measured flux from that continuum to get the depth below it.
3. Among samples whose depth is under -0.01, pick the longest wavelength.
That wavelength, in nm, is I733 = 733.60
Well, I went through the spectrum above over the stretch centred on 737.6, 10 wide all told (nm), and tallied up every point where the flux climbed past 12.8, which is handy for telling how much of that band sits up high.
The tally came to 22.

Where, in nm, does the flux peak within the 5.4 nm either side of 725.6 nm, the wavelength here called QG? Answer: 730.80 nm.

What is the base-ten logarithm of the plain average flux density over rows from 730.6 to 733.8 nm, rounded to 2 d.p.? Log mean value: 1.09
